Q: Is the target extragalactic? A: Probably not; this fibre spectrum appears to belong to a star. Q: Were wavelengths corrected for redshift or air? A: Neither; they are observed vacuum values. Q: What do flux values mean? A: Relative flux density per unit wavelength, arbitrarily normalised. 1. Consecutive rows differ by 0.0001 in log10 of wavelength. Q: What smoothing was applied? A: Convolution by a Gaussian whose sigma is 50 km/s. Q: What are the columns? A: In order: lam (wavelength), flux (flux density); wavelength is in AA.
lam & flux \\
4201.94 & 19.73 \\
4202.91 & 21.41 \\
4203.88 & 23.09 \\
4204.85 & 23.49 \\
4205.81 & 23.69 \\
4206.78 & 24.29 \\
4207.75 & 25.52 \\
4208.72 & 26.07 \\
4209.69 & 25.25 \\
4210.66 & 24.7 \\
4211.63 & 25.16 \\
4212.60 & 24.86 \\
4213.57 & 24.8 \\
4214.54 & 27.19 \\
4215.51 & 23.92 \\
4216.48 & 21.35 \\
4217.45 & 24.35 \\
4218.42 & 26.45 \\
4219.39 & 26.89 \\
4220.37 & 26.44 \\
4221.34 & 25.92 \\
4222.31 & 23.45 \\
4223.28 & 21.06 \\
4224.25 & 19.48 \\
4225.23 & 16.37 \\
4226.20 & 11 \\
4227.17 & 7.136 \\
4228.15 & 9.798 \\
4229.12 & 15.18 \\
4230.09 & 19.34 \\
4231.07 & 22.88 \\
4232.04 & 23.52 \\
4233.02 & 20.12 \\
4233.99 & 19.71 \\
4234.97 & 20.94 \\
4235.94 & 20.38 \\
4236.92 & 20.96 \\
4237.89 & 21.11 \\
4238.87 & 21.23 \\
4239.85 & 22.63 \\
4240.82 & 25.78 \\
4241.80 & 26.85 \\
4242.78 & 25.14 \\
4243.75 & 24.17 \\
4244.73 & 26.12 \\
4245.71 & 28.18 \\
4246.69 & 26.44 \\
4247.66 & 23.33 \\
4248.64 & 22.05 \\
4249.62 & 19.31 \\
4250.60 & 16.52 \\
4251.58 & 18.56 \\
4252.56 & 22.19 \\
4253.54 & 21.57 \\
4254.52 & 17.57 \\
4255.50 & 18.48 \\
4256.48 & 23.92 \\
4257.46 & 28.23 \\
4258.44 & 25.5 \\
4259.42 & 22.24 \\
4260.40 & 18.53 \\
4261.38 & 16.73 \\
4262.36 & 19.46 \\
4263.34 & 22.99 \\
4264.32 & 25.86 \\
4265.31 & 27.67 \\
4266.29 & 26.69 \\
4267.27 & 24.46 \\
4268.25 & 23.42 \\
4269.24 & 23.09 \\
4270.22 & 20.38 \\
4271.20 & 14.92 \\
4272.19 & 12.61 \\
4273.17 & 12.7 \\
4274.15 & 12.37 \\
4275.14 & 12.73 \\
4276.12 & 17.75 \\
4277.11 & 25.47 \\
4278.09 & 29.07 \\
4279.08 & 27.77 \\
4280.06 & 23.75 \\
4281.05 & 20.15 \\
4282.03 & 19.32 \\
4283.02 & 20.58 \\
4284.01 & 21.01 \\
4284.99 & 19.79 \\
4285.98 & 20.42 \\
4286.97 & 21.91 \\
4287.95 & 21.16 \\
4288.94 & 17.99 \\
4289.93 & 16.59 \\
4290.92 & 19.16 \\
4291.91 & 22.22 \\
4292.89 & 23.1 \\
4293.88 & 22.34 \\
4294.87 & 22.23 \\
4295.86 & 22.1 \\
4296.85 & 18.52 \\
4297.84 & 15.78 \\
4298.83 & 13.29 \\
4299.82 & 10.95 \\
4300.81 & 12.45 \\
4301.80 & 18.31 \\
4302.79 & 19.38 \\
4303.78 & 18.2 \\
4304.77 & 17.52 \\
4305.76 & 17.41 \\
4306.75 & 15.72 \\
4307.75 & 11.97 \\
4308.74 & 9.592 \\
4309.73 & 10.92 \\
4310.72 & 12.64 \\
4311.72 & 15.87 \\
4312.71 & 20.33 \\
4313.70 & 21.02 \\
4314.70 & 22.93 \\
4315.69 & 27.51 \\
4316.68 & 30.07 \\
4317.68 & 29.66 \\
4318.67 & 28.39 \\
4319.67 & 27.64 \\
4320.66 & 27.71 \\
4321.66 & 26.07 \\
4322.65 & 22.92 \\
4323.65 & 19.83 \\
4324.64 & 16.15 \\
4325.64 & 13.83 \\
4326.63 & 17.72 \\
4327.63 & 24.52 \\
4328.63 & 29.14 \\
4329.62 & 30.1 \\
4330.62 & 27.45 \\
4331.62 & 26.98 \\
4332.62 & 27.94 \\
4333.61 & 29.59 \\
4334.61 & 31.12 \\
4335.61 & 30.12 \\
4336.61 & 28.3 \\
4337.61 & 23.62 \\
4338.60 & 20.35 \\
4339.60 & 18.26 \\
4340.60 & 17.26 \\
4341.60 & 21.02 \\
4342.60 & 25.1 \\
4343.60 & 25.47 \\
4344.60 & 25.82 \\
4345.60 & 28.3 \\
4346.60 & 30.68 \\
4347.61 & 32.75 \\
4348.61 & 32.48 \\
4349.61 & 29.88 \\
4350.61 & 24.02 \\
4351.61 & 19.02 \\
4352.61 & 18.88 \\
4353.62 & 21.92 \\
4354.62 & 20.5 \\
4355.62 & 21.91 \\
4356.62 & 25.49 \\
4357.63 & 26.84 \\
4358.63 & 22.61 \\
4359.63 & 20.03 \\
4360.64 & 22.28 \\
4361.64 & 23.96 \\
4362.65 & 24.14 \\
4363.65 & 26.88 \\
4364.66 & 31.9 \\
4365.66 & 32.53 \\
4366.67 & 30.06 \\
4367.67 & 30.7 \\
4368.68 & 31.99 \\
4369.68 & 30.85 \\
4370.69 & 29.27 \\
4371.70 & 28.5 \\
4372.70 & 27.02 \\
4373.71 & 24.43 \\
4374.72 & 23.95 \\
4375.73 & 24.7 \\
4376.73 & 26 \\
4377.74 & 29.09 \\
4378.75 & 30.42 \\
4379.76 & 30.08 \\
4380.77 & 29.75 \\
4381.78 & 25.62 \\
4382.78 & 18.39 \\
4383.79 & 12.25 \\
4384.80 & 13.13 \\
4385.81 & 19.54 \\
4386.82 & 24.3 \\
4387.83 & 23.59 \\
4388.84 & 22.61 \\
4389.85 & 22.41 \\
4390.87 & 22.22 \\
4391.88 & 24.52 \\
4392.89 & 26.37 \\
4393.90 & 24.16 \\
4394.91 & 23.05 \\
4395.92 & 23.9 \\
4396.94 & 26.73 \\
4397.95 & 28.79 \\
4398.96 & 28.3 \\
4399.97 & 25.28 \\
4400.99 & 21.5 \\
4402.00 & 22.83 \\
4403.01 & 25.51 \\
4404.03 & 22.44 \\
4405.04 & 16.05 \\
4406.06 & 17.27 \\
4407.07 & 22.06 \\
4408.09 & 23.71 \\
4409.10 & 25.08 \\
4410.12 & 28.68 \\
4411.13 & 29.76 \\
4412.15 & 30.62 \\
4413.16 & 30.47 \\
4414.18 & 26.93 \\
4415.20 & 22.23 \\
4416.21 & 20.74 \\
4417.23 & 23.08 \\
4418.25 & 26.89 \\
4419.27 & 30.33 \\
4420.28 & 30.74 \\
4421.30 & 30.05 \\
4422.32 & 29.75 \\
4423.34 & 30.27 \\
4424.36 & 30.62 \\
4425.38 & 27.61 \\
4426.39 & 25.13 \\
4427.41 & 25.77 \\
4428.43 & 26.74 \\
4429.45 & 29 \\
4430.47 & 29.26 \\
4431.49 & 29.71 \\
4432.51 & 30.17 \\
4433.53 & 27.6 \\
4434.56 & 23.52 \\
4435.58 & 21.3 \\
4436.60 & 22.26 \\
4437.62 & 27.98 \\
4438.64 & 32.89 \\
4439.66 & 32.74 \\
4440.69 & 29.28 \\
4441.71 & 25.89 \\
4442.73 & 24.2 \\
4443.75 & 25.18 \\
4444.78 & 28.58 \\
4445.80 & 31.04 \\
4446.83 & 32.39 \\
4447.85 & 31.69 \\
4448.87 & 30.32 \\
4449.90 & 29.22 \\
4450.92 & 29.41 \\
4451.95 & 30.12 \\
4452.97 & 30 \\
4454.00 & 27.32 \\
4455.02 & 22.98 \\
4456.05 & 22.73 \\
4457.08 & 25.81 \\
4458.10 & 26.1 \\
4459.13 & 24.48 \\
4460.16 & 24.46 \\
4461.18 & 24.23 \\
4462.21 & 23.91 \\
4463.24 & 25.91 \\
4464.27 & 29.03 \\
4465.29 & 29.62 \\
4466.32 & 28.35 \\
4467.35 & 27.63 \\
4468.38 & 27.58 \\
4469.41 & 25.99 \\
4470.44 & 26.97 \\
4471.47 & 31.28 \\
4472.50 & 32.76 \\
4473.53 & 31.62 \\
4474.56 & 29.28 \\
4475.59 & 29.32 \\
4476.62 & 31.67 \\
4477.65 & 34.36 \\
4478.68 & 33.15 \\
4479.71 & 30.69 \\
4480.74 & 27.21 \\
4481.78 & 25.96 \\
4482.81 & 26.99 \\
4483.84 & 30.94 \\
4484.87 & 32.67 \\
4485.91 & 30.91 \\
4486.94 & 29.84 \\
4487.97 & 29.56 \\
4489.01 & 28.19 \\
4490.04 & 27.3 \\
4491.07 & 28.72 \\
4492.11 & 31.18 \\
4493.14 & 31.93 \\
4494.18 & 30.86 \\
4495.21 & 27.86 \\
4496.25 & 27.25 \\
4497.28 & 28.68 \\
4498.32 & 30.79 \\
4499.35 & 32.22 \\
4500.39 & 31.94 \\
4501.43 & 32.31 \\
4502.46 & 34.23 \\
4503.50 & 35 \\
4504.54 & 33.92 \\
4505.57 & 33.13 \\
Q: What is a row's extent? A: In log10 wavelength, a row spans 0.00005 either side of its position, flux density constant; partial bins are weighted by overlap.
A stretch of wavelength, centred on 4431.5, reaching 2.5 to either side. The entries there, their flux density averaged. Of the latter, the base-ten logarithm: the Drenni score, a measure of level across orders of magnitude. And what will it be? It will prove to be 1.465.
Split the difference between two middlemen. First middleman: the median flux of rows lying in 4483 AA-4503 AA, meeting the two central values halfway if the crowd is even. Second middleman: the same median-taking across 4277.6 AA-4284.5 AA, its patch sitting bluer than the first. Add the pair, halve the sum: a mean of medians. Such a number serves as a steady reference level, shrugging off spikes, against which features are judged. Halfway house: 25.9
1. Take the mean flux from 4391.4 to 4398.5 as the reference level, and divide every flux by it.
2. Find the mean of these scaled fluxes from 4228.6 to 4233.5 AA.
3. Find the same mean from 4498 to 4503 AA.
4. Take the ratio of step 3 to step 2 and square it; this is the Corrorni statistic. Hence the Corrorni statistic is 2.6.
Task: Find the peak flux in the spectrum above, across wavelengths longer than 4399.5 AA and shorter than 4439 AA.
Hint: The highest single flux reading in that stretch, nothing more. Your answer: 32.89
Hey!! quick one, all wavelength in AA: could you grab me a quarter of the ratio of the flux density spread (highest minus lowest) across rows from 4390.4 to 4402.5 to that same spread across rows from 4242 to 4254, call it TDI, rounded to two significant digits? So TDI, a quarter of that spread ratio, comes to 0.16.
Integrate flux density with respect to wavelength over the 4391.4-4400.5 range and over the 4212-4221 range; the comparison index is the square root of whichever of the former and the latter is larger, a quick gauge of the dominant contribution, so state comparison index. 15.3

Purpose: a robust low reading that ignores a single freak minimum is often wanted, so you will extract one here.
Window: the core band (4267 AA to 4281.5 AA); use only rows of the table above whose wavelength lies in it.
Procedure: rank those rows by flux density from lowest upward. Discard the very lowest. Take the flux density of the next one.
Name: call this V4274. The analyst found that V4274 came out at 12.61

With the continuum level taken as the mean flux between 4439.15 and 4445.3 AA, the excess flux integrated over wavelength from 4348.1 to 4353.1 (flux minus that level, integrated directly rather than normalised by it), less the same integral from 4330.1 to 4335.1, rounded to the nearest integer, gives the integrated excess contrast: -19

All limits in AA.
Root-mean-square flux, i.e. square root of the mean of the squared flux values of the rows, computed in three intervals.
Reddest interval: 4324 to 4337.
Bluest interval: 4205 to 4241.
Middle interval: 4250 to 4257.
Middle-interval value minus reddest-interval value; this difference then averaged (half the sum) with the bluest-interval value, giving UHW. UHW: 8.1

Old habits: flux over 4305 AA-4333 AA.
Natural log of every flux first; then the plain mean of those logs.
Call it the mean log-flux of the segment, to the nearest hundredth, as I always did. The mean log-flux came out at 3.03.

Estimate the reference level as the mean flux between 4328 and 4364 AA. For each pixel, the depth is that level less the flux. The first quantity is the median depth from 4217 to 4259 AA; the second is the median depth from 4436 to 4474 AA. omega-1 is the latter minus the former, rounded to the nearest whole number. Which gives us -6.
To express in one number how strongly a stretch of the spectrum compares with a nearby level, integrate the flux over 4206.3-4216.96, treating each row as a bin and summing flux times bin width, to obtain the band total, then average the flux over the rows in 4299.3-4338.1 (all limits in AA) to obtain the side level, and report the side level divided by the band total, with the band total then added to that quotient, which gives 265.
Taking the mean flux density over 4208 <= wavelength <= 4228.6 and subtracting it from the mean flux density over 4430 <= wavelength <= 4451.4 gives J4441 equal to 6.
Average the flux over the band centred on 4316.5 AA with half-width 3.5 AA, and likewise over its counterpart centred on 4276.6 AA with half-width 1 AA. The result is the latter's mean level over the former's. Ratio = 0.8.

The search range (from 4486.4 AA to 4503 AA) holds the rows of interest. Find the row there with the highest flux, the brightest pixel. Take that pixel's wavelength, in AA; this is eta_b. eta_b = 4502.46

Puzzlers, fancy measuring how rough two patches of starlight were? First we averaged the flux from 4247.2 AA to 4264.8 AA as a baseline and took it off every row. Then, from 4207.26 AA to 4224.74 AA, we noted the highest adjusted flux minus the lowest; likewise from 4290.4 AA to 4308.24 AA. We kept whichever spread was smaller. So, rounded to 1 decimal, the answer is 7.7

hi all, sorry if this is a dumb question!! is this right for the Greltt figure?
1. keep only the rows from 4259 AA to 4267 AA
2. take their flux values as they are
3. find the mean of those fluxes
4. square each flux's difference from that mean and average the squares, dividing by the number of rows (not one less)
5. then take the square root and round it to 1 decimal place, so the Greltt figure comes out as 3.8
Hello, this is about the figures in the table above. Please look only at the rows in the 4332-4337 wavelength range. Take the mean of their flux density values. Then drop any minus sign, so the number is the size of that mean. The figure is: 29.4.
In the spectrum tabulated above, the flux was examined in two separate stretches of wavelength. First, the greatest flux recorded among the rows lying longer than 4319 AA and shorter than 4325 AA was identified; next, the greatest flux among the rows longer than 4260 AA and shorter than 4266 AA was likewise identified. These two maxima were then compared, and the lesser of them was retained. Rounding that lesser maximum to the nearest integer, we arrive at 28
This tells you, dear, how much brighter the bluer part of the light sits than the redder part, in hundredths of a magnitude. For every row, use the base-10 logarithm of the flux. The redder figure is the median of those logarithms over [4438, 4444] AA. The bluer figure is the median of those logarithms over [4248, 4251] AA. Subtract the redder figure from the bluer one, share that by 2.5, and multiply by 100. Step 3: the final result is -6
